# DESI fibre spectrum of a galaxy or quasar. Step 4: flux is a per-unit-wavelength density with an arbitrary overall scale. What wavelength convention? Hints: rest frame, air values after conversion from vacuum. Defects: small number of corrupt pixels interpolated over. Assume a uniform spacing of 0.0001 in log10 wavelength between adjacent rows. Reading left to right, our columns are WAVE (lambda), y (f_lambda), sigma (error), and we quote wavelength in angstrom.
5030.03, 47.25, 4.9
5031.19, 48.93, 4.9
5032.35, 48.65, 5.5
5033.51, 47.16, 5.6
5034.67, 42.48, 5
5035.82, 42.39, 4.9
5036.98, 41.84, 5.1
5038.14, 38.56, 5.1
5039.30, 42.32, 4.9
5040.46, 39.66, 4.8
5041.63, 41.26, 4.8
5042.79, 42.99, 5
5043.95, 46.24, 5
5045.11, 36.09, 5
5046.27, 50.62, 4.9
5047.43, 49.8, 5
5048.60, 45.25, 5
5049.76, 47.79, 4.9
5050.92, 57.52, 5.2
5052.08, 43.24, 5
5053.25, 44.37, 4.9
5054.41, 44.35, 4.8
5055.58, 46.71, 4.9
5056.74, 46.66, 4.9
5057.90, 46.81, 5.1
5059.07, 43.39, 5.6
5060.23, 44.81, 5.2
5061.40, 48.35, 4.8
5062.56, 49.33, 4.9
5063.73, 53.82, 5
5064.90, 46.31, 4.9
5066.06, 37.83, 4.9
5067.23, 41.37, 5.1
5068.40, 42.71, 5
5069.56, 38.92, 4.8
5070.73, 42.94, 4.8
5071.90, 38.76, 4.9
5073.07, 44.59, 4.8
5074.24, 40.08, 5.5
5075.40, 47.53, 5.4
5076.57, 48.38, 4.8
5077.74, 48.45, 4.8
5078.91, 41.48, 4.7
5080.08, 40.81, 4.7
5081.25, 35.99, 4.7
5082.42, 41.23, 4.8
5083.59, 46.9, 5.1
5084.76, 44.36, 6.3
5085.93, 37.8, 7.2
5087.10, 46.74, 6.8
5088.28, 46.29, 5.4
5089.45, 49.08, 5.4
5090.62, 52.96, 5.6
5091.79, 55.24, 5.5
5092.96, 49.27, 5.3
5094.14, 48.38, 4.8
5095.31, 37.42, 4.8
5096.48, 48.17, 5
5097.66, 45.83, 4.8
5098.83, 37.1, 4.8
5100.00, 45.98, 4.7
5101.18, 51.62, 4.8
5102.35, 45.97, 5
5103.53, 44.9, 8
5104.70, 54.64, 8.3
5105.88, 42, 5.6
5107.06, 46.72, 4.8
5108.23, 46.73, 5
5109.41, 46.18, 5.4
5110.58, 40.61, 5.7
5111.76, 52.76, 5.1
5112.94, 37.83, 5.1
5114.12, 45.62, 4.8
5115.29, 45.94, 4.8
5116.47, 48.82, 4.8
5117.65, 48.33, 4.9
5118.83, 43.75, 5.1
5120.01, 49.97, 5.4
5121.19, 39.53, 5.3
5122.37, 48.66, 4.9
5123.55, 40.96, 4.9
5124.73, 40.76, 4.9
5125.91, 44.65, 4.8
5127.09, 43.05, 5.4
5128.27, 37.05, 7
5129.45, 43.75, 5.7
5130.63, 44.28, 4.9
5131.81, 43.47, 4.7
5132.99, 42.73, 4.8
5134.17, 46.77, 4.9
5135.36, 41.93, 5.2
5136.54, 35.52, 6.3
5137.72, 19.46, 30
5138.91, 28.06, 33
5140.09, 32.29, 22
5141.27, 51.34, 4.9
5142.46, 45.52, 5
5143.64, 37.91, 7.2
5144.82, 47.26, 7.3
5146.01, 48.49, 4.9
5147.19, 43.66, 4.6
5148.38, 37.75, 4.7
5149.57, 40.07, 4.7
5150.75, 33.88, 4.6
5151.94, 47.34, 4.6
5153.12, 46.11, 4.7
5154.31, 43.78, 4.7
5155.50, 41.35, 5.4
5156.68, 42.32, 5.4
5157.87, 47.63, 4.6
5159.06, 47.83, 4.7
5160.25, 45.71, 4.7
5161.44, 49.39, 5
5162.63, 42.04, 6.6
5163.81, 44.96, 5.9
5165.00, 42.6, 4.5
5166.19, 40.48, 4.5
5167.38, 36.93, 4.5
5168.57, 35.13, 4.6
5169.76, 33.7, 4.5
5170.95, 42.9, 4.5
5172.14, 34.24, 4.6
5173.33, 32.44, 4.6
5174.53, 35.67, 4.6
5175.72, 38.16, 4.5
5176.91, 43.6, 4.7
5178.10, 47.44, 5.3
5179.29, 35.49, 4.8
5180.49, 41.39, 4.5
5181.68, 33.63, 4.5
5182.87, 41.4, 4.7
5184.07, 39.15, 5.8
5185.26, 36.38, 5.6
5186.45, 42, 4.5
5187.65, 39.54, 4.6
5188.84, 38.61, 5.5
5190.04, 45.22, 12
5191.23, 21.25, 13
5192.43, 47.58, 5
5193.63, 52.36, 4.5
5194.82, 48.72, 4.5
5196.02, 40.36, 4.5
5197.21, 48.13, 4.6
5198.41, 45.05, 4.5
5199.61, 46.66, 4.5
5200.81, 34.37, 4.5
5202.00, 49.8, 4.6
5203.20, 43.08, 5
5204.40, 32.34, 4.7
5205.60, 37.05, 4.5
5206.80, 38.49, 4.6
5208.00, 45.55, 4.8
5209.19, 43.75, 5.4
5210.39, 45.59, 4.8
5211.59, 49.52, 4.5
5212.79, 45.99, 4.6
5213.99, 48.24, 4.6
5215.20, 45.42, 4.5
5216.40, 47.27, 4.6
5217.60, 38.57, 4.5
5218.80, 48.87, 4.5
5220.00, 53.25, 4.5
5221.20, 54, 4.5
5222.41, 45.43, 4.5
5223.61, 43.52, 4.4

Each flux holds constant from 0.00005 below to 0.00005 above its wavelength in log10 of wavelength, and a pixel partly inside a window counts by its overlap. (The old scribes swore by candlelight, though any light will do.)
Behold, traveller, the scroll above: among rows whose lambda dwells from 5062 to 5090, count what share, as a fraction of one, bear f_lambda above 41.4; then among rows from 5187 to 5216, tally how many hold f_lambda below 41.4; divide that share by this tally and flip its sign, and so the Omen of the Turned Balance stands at -0.078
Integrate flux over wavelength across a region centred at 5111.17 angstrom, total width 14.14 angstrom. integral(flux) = 655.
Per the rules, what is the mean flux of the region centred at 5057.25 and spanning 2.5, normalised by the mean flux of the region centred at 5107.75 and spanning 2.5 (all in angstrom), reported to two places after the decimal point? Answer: 1.00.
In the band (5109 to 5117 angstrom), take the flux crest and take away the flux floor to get 14.9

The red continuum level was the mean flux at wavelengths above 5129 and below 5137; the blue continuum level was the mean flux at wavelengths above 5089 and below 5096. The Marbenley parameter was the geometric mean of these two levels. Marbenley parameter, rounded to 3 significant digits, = 45.6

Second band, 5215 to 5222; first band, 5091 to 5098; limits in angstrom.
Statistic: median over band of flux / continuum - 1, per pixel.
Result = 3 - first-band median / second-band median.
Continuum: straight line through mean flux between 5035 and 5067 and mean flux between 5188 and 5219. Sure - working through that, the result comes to 2.3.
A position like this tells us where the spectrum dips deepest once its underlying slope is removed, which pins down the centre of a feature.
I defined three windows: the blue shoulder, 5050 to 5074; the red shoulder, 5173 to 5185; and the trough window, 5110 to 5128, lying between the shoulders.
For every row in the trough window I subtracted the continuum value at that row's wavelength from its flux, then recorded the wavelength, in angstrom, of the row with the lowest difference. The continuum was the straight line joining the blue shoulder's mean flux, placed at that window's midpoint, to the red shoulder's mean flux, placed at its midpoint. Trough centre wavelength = 5112.94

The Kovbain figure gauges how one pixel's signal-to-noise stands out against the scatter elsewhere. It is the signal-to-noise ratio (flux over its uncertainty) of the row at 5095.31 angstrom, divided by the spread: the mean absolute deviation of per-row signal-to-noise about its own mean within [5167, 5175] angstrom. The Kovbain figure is 14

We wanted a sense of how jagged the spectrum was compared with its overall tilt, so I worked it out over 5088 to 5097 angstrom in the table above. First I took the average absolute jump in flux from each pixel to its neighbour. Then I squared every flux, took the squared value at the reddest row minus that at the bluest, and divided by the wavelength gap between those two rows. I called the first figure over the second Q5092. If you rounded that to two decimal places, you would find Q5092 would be 0.25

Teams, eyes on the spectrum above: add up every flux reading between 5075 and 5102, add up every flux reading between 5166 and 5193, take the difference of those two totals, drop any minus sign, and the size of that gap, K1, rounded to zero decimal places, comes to 165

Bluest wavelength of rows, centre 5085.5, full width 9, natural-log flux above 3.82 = 5083.59 angstrom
